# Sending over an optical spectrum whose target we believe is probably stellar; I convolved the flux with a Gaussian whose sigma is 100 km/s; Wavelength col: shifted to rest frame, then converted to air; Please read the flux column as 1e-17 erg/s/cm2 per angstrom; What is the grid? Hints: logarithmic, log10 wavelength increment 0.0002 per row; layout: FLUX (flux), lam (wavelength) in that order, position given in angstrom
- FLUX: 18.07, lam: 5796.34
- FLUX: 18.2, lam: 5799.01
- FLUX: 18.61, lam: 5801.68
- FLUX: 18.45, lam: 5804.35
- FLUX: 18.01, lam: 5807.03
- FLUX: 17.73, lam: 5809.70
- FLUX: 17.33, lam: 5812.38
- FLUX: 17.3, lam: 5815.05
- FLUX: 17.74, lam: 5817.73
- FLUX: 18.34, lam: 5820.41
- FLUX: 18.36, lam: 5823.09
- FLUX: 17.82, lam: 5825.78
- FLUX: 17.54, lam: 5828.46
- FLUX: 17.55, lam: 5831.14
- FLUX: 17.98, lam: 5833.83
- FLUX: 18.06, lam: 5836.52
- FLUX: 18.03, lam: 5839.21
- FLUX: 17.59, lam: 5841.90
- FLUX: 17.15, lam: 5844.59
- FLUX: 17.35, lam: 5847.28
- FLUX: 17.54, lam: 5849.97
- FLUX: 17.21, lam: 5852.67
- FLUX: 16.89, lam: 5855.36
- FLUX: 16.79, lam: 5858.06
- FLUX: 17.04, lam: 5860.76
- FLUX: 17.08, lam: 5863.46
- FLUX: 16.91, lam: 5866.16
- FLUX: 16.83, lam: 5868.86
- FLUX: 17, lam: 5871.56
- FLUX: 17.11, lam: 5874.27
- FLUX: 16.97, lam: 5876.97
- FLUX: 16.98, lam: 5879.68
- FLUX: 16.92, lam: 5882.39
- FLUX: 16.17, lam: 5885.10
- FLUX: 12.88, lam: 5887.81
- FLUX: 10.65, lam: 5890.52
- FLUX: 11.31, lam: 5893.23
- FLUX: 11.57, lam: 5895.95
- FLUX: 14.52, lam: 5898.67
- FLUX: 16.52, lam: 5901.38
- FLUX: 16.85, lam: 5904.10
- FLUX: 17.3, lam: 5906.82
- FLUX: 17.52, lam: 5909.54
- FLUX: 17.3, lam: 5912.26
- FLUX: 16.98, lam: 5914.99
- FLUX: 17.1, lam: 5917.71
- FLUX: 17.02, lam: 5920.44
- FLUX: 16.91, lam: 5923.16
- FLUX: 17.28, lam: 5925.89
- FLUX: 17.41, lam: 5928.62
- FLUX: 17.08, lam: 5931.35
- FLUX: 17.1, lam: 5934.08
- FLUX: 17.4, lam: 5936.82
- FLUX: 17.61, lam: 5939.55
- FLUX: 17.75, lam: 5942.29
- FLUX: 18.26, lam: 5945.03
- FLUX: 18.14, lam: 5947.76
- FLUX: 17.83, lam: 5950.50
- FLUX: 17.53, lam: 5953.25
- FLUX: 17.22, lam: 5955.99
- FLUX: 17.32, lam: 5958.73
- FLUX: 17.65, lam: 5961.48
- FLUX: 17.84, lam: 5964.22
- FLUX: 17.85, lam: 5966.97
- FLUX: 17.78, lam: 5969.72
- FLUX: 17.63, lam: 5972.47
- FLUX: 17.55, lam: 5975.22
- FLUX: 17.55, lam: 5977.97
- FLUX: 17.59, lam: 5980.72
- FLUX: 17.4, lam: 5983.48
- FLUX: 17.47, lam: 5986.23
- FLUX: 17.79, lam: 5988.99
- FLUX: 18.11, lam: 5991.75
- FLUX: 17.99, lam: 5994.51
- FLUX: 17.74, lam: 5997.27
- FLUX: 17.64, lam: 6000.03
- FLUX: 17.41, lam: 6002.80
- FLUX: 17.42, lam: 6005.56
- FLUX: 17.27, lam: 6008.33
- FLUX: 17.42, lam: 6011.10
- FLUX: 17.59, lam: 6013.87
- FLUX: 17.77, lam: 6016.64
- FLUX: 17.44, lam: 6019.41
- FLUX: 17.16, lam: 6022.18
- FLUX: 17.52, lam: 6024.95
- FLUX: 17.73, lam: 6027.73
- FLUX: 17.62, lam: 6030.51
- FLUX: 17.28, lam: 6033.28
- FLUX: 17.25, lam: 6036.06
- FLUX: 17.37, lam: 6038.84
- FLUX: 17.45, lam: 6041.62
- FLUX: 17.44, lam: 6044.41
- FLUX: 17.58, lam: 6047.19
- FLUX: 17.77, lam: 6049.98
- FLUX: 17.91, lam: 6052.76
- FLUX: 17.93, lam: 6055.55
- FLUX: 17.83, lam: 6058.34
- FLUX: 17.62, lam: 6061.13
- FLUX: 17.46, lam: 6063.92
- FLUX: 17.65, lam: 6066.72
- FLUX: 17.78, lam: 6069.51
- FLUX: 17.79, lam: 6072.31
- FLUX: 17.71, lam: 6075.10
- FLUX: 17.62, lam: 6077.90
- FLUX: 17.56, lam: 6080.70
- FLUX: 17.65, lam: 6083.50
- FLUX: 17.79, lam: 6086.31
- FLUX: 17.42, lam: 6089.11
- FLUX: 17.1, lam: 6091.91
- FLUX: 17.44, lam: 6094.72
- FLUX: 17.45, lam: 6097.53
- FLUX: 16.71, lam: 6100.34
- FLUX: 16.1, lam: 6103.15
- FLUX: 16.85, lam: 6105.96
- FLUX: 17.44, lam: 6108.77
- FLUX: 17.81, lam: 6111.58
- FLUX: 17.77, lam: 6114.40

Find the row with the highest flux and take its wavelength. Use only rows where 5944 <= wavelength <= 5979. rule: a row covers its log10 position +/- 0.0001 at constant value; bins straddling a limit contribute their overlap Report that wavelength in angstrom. 5945.03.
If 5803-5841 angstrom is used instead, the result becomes 5804.35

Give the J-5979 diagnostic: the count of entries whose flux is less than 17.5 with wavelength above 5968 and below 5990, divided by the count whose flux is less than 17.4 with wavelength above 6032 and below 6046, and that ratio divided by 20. 0.033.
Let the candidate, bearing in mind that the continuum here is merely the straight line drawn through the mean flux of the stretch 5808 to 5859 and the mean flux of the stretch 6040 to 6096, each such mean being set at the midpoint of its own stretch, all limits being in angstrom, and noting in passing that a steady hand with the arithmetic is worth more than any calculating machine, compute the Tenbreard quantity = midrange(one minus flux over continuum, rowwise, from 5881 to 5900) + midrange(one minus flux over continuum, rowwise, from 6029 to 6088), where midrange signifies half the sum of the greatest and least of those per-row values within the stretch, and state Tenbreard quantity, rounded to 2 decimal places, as 0.22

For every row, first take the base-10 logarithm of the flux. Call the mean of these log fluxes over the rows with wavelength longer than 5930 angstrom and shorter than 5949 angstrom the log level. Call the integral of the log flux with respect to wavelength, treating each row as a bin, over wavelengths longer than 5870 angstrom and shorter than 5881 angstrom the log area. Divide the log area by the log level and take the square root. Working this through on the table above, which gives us 3.3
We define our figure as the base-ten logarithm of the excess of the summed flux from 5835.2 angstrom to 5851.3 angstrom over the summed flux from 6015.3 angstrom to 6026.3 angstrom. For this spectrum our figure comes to 1.55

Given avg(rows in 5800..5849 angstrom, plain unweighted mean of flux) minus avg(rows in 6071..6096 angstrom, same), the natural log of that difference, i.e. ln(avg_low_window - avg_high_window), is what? -1.3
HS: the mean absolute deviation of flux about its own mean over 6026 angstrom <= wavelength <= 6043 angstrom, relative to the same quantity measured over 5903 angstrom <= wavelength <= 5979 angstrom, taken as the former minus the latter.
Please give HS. -0.14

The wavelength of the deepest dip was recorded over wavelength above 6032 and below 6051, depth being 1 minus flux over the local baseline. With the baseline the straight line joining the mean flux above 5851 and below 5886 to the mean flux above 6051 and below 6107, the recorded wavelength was 6036.06 angstrom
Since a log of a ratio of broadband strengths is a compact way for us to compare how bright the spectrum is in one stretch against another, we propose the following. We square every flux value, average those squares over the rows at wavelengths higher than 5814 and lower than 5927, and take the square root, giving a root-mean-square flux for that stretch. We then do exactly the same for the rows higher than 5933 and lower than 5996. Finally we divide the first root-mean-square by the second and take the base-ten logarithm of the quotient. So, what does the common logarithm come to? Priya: -0.023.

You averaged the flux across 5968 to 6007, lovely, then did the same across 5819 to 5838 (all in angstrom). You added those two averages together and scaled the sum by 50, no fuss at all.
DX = 1780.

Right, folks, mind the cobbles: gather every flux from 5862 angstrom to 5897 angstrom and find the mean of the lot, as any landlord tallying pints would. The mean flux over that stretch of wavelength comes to 15.3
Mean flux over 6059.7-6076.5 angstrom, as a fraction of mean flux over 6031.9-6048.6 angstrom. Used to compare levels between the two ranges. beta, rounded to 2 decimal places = 1.02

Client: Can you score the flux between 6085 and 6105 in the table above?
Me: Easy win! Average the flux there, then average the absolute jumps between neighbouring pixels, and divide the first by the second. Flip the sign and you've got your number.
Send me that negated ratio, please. -43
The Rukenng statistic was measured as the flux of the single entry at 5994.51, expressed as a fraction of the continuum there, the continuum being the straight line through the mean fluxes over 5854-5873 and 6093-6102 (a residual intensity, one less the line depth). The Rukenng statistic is 1.05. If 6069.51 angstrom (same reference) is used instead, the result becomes 1.04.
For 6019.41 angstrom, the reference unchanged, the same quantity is 1.02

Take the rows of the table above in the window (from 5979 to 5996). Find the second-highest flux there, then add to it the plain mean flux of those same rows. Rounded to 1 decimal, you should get 35.7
